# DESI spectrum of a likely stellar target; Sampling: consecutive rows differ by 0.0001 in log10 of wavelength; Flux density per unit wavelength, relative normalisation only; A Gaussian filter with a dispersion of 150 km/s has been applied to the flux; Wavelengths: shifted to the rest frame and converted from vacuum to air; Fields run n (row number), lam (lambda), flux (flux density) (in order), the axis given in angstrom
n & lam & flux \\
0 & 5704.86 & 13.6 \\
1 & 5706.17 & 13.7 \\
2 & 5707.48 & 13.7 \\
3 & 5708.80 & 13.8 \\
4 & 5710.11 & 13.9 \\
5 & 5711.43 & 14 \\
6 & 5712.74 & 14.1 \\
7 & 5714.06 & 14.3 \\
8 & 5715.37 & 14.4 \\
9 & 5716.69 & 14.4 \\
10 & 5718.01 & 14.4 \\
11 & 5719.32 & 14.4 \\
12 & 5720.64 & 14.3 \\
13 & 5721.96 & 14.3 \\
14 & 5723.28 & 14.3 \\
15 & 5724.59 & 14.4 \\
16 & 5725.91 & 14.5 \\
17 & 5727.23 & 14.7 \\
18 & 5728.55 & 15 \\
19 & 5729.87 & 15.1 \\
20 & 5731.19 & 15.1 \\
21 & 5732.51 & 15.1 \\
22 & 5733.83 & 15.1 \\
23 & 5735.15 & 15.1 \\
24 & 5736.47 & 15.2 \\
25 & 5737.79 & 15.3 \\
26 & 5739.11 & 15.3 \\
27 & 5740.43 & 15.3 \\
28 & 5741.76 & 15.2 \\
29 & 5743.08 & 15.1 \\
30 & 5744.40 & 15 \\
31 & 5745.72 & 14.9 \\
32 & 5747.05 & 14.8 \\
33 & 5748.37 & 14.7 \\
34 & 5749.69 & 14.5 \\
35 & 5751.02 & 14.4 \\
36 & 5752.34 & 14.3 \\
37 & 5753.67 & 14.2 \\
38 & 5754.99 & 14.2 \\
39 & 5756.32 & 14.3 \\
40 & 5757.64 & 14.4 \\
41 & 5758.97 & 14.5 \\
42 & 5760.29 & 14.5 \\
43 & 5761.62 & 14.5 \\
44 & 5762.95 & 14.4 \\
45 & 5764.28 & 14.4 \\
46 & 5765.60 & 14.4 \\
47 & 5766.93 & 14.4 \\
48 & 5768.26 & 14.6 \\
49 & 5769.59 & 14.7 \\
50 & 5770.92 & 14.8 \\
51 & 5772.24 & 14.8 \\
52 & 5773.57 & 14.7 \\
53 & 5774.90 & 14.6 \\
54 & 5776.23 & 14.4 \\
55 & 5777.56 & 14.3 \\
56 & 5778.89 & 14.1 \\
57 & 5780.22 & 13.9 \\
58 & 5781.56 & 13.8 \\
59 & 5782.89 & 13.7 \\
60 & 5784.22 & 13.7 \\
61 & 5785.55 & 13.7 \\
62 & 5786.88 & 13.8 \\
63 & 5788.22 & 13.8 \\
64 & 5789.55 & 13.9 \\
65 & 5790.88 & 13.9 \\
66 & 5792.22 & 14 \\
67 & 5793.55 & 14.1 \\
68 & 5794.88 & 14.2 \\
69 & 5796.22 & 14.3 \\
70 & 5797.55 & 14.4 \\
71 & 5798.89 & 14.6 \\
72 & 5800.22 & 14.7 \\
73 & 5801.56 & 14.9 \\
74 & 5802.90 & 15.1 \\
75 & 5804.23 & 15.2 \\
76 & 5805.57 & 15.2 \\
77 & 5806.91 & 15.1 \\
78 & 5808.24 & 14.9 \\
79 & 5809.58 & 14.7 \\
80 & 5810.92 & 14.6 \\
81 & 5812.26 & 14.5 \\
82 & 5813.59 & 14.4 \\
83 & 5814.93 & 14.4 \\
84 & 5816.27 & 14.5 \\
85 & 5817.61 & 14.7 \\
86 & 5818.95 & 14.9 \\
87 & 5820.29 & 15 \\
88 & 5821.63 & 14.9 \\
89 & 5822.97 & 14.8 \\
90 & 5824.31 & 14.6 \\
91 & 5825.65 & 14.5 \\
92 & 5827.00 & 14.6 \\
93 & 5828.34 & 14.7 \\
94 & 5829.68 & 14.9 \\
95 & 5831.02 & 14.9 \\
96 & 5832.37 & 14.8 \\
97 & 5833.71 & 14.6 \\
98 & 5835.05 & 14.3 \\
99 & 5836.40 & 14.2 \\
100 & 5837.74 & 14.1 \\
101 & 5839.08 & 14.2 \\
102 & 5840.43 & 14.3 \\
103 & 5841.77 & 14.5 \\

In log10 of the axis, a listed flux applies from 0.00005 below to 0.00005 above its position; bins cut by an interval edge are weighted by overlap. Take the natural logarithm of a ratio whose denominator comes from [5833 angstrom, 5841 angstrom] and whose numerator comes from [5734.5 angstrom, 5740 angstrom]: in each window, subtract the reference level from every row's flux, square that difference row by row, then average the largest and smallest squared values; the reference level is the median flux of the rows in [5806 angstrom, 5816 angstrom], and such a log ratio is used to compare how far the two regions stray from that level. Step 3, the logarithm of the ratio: 1.1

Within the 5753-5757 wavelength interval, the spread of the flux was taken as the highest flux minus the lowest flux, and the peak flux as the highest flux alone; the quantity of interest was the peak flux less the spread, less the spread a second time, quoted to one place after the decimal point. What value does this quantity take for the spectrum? 14.1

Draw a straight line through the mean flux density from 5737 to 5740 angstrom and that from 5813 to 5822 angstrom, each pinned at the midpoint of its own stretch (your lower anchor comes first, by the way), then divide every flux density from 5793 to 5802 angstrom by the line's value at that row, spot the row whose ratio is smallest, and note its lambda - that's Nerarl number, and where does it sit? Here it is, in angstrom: 5793.55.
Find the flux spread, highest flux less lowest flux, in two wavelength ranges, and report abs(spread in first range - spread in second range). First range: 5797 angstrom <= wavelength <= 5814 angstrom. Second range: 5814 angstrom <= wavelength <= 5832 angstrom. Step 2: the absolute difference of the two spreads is 0.20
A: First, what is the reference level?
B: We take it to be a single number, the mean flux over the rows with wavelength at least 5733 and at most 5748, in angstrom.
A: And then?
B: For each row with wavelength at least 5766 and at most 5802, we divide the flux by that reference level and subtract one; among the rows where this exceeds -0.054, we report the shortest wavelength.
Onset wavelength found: 5766.93 angstrom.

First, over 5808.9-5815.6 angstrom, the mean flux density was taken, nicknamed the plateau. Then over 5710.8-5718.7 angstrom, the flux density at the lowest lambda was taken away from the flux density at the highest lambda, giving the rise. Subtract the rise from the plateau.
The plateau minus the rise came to 14.1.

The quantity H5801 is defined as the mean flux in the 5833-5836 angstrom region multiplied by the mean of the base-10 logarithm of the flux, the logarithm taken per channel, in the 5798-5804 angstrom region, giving 16.9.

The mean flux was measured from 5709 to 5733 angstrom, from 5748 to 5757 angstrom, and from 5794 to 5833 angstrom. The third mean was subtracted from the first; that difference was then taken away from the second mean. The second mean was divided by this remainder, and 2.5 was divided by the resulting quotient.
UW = 2.54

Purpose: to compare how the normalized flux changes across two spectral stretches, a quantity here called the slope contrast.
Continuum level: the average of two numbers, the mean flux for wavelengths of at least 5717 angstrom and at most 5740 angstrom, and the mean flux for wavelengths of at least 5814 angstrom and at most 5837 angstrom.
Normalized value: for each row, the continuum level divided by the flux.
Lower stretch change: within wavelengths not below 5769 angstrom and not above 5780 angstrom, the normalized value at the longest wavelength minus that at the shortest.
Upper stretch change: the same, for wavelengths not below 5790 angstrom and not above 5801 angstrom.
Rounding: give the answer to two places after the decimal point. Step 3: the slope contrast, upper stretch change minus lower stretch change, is -0.10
